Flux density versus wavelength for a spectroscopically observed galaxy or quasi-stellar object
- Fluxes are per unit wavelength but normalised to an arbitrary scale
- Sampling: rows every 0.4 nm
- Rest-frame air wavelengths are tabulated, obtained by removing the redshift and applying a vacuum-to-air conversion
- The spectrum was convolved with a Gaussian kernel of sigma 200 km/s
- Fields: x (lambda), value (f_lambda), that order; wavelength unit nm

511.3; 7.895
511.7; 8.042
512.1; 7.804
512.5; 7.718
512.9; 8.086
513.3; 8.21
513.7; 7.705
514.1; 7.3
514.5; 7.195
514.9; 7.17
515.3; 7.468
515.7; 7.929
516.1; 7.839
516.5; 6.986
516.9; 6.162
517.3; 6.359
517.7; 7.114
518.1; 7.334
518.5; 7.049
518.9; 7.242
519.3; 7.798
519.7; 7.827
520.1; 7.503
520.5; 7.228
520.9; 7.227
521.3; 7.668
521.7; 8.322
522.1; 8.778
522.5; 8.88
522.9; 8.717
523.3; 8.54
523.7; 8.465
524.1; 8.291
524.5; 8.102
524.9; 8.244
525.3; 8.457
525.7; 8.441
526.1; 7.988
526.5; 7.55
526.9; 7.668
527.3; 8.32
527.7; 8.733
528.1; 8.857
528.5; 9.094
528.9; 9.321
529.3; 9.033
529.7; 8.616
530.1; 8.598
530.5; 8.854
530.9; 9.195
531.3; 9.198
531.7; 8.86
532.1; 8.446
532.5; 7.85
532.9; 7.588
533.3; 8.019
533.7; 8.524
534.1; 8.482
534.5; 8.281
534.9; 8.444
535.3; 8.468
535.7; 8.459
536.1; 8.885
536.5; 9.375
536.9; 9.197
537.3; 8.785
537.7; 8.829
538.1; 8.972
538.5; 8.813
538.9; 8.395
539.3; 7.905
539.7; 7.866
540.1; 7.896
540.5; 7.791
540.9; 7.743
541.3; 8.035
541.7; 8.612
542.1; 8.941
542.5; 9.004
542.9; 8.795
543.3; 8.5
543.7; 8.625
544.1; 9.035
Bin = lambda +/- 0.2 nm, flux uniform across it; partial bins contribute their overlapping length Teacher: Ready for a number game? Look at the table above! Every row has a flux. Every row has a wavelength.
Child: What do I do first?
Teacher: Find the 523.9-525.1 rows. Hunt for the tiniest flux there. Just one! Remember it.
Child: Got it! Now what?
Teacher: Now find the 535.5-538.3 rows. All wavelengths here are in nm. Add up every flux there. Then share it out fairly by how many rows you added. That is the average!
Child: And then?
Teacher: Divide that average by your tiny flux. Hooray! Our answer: 1.10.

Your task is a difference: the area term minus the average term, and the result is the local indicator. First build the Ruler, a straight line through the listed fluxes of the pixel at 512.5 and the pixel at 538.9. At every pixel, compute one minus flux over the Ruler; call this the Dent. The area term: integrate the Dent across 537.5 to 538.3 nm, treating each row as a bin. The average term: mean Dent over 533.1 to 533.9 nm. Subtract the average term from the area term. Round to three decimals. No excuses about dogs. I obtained -0.049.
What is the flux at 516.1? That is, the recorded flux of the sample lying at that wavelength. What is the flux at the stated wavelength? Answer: 7.839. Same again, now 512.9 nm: 8.086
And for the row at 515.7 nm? 7.929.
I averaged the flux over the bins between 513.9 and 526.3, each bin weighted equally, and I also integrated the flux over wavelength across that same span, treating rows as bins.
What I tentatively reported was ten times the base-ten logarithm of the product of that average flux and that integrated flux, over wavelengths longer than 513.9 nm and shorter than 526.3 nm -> 28.7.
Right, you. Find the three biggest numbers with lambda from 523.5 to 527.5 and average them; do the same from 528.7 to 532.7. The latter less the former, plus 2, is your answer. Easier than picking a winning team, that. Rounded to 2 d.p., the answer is 2.78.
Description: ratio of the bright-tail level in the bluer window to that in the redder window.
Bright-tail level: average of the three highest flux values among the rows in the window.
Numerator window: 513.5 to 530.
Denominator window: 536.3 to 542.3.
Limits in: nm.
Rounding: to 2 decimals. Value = 1.00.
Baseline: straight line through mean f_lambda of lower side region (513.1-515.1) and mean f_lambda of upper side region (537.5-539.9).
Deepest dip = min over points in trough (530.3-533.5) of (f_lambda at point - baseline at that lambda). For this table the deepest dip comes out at -0.65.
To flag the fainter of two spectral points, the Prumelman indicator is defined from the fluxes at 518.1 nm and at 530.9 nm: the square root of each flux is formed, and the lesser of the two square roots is 2.71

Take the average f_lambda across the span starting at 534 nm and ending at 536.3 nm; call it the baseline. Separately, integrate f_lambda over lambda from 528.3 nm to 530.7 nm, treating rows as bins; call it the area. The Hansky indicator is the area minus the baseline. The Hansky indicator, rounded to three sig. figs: 12.9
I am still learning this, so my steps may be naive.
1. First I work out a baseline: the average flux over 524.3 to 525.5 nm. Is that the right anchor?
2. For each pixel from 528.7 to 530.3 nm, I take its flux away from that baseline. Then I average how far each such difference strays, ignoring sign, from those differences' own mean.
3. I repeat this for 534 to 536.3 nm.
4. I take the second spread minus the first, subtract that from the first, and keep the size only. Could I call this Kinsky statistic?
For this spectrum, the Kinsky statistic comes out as 0.44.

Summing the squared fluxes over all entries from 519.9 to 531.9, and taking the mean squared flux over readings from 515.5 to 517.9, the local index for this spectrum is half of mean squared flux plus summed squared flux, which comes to 1095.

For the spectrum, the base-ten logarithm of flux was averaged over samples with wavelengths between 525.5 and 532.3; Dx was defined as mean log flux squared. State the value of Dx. 0.88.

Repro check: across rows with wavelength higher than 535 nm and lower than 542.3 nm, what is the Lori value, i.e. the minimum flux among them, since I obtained 7.743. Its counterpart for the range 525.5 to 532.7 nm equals 7.55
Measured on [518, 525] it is 7.049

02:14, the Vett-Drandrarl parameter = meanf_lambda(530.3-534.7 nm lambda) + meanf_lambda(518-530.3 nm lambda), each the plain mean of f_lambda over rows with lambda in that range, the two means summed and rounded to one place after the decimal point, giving 16.7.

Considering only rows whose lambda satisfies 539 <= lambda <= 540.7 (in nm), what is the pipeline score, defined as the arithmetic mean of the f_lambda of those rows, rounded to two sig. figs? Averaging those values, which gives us 7.9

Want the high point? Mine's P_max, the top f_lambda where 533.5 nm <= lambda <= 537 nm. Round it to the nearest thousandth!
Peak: 9.375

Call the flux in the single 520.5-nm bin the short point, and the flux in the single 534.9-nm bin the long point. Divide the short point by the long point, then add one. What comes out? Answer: 1.86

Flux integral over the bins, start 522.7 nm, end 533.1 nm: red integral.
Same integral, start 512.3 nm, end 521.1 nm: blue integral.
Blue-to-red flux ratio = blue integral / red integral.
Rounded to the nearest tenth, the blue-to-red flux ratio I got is 0.7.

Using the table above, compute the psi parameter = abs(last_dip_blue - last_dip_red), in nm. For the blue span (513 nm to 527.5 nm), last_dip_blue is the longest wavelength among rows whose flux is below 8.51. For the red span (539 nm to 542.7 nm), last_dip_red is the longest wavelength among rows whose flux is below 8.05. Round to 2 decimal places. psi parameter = 14.00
